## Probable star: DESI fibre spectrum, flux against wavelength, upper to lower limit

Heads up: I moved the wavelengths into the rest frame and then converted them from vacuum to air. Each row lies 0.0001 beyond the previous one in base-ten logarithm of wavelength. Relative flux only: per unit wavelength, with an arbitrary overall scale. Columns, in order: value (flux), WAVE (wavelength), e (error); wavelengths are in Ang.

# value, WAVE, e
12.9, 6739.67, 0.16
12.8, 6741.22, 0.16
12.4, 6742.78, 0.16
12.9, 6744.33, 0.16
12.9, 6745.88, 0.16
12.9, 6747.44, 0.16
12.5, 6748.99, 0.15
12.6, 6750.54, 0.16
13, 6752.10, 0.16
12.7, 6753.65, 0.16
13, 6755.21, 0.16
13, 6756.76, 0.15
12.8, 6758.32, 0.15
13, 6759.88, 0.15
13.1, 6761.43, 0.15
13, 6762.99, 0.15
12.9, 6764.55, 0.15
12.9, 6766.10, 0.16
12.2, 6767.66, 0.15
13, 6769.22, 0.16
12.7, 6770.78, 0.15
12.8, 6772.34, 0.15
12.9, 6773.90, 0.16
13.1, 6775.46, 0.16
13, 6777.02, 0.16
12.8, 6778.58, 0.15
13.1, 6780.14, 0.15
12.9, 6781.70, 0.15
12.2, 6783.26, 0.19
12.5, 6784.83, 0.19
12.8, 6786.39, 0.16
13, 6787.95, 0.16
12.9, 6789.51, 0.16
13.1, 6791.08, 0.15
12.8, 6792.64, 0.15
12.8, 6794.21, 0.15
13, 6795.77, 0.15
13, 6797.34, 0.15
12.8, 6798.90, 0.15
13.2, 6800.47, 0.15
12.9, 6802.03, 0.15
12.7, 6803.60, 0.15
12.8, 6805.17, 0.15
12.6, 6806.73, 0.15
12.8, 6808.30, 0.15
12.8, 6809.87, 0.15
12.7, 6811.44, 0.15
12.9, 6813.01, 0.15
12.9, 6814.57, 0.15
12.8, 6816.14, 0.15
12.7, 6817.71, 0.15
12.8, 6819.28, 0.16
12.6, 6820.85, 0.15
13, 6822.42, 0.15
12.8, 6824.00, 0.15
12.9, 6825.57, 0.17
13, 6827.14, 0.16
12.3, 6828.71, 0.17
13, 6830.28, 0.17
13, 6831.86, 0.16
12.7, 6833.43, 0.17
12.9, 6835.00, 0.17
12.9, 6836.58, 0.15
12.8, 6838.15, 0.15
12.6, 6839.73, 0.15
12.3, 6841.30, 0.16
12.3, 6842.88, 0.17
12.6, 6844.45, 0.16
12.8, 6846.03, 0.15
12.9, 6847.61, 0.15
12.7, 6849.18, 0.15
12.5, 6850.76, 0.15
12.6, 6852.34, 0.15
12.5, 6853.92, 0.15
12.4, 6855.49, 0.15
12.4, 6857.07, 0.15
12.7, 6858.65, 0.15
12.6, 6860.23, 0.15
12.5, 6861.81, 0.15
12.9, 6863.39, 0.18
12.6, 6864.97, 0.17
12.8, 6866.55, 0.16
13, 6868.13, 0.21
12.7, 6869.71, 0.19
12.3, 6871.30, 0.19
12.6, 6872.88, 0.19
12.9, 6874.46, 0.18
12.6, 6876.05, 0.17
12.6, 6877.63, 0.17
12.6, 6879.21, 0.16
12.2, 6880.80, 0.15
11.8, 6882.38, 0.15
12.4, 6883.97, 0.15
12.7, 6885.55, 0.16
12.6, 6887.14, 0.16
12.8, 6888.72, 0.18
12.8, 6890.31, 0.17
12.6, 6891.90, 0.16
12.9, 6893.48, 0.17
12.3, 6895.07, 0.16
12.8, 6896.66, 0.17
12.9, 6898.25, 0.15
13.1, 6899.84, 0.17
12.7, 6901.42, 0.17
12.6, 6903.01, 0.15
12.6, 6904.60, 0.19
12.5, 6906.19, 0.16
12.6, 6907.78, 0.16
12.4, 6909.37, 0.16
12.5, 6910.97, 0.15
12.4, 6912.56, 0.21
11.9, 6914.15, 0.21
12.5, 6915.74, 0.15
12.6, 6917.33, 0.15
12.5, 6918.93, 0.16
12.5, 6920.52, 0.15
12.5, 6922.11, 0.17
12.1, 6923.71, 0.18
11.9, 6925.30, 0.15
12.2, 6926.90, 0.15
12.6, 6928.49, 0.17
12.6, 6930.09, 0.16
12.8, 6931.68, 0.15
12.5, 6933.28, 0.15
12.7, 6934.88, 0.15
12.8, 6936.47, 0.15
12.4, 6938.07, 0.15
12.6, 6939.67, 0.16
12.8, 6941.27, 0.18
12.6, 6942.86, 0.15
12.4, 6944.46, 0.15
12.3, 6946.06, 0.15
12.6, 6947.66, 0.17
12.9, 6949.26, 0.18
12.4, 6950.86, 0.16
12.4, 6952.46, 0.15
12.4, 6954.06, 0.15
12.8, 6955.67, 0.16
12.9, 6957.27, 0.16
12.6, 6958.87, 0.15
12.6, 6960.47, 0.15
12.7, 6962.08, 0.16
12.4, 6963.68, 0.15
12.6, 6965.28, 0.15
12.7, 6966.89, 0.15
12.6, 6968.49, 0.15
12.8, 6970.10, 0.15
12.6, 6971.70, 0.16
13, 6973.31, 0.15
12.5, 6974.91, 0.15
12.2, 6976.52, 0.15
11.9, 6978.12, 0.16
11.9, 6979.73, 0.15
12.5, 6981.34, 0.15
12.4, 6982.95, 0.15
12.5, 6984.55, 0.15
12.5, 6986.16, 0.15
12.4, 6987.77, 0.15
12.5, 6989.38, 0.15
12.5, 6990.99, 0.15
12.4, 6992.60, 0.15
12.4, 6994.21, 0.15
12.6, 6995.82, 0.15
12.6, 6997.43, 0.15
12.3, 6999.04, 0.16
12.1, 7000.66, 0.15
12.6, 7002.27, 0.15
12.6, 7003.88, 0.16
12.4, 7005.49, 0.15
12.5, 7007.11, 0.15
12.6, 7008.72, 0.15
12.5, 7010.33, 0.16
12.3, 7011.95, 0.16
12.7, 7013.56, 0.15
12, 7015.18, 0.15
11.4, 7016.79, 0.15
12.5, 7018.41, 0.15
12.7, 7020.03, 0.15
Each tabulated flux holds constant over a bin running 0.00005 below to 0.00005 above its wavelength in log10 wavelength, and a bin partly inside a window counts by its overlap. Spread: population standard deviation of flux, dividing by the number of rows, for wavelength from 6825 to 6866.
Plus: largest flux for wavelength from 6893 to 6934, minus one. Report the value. 12.3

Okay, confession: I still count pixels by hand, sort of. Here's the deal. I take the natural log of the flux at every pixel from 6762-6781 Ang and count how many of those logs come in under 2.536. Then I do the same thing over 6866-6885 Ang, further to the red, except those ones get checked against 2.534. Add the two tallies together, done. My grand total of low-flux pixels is 9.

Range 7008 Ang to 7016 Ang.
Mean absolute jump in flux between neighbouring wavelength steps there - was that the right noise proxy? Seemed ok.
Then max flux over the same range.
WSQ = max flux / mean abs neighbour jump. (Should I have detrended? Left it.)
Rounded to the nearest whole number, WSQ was 36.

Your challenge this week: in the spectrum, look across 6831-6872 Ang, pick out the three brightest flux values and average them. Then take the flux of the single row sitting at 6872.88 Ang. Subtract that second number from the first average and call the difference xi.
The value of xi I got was 0.37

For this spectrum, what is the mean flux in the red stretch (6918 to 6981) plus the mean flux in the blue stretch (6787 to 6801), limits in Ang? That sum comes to 25.5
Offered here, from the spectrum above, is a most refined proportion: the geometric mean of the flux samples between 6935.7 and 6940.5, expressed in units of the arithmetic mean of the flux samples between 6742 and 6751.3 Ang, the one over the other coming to 0.99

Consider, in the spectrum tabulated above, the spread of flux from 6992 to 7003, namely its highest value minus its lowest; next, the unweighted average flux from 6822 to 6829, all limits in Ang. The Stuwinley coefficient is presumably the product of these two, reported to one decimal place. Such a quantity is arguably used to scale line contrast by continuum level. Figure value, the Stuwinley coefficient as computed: 6.4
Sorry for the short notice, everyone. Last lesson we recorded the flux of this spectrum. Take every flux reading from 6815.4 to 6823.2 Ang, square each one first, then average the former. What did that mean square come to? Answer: 163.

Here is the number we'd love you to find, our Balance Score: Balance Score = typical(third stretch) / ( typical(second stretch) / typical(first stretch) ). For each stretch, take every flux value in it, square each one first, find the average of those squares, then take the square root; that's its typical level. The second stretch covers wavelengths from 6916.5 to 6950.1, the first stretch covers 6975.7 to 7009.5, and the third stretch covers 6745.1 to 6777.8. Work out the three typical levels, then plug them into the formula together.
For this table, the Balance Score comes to 12.7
